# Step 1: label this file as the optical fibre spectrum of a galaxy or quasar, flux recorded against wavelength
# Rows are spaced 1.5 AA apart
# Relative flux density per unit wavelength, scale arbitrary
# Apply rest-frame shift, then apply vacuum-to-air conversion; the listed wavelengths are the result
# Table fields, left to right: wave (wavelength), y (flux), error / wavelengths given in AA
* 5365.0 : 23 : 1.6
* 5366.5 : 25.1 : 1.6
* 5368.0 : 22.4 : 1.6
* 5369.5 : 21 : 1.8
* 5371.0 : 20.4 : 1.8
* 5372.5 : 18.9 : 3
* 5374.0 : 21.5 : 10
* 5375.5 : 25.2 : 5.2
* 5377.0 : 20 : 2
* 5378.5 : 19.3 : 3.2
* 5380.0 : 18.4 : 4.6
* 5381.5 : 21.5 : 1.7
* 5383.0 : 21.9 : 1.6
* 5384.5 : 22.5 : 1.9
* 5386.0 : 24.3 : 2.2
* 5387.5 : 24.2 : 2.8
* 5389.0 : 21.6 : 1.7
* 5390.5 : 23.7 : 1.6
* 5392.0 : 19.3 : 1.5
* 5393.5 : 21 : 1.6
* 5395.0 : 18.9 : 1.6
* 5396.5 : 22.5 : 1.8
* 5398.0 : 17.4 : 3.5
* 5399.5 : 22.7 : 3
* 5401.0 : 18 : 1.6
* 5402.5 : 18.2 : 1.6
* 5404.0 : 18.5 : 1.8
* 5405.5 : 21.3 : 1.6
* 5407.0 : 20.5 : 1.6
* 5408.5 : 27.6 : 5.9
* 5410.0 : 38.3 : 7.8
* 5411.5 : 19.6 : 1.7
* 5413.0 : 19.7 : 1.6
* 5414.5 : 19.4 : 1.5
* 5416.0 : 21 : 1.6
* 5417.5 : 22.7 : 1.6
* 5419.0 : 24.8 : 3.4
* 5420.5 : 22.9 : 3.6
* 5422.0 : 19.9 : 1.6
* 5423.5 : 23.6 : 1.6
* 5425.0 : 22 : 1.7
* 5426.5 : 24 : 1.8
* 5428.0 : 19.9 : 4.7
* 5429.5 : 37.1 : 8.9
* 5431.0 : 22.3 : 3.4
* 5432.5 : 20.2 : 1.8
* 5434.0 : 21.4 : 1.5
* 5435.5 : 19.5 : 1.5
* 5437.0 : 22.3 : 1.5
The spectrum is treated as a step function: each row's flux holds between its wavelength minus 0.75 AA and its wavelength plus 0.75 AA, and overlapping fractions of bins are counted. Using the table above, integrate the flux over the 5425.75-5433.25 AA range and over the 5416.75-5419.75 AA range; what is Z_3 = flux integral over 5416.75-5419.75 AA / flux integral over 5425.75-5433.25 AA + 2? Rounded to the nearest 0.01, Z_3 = 2.38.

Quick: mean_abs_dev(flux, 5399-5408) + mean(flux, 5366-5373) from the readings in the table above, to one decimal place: 23.2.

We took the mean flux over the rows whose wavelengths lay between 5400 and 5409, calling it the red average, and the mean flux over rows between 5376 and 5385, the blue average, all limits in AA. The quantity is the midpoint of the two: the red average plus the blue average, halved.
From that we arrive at 20.6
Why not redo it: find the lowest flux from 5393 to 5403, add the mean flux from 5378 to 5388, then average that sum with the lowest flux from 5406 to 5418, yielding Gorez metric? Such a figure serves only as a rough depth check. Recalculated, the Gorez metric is 29.3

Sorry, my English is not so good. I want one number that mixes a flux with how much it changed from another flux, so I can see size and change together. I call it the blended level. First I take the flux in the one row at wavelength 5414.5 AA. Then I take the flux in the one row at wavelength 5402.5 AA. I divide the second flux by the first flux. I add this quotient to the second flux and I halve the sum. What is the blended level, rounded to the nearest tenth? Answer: 9.6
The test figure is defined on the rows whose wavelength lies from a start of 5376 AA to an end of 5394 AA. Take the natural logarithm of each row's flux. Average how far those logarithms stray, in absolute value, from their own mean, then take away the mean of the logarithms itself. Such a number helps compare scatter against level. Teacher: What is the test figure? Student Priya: -2.99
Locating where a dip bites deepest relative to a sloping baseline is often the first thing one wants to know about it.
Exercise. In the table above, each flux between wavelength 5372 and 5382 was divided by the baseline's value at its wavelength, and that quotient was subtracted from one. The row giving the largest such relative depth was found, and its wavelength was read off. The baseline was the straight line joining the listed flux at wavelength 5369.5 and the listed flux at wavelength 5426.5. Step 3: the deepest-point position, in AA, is 5380.0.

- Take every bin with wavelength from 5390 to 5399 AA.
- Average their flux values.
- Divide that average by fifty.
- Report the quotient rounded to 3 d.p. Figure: 0.409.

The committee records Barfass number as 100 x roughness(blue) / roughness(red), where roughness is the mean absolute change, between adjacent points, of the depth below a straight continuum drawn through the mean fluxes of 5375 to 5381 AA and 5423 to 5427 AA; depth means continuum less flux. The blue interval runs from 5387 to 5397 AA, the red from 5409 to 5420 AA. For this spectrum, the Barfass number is 68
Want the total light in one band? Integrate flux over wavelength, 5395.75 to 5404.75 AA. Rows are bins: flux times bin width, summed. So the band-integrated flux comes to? 176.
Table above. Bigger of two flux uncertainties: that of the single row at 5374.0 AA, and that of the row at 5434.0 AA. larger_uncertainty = 10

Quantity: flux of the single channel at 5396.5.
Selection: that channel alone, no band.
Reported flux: 22.5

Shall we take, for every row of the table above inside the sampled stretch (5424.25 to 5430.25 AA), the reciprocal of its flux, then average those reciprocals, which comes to 0.041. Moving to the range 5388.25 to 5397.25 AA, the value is 0.048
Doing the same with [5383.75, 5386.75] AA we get 0.043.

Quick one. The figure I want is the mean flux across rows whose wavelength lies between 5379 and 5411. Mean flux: 22.0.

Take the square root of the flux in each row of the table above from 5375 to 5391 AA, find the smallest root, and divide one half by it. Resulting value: 0.117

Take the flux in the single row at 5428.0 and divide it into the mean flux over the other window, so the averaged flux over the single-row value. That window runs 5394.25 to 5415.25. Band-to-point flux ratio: 1.09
